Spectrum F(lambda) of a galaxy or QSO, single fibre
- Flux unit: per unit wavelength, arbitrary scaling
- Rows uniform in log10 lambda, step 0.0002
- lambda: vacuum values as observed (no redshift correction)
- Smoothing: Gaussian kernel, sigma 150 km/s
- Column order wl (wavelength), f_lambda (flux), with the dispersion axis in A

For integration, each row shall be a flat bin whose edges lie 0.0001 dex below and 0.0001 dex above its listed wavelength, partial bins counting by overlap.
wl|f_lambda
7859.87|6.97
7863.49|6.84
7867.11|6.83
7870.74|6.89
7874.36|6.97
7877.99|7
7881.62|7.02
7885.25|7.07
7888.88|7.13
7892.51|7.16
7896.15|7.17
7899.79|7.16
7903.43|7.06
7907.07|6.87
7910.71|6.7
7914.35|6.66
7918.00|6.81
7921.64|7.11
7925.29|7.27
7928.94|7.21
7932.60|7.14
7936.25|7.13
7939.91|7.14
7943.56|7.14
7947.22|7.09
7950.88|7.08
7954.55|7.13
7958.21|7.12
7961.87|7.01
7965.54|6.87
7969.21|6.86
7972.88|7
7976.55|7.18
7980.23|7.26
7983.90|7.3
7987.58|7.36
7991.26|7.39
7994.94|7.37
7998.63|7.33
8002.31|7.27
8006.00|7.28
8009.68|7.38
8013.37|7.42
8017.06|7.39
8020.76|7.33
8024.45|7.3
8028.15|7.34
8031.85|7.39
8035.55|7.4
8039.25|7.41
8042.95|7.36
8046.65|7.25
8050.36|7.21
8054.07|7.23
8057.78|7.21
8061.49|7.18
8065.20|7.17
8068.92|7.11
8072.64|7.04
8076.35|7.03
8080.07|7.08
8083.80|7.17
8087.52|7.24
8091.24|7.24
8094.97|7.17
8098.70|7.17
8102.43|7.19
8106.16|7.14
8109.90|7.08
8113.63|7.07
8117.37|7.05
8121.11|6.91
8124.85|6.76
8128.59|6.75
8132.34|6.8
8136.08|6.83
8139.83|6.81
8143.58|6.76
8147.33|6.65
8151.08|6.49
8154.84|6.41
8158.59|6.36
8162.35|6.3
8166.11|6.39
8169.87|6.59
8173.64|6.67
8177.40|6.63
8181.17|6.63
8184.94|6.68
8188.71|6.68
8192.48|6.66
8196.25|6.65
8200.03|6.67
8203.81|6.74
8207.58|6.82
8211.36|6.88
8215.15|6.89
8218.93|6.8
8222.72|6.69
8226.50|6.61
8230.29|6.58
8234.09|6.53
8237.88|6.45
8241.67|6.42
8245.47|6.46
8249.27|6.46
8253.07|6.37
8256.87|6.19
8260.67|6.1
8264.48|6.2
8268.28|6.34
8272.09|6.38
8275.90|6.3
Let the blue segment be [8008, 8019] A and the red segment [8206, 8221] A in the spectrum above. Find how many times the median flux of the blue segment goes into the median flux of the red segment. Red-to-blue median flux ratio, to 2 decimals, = 0.93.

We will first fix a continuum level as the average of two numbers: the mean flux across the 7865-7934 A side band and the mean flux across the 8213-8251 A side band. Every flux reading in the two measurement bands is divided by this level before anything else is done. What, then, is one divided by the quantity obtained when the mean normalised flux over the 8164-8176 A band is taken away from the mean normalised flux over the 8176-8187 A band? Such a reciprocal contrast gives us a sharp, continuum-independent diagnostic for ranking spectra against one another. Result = 70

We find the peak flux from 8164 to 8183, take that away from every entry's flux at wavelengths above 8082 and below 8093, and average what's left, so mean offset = 0.5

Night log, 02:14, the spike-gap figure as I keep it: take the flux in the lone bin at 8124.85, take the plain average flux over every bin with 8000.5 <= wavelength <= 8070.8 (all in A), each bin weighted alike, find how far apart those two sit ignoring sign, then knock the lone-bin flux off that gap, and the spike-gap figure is -6.2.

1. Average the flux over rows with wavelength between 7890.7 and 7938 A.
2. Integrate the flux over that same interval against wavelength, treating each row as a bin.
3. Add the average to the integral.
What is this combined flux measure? 340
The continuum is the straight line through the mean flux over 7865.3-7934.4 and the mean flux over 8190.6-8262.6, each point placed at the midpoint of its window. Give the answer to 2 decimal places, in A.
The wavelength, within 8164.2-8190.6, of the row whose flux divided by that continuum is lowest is 8166.11 A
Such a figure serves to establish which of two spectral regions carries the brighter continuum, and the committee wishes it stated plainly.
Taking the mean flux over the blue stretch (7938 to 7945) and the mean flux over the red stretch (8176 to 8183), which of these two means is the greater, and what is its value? 7.14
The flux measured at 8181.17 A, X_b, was 6.63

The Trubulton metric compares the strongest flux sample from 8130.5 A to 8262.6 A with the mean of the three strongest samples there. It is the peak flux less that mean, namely 0.023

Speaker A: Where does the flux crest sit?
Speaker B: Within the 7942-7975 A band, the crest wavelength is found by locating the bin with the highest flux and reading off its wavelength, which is 7943.56 A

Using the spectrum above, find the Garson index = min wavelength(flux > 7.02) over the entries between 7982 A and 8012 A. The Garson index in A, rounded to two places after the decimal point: 7983.90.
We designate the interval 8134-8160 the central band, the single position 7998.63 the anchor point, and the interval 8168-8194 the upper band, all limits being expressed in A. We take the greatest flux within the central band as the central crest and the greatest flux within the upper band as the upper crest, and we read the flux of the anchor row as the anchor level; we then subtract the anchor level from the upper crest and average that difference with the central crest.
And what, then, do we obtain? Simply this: 3.1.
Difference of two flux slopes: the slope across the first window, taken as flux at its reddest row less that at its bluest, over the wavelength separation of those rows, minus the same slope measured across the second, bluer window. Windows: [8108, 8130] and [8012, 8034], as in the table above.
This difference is -0.016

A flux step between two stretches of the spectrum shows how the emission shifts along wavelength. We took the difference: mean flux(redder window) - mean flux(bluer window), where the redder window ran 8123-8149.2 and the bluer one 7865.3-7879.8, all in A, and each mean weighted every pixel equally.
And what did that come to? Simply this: -0.16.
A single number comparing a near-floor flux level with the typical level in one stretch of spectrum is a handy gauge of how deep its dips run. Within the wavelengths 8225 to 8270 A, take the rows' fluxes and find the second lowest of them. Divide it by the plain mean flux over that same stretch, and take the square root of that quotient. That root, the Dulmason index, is 0.984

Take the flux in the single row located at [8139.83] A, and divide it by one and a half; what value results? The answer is 4.5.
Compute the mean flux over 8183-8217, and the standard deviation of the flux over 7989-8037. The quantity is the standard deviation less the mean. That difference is -6.7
